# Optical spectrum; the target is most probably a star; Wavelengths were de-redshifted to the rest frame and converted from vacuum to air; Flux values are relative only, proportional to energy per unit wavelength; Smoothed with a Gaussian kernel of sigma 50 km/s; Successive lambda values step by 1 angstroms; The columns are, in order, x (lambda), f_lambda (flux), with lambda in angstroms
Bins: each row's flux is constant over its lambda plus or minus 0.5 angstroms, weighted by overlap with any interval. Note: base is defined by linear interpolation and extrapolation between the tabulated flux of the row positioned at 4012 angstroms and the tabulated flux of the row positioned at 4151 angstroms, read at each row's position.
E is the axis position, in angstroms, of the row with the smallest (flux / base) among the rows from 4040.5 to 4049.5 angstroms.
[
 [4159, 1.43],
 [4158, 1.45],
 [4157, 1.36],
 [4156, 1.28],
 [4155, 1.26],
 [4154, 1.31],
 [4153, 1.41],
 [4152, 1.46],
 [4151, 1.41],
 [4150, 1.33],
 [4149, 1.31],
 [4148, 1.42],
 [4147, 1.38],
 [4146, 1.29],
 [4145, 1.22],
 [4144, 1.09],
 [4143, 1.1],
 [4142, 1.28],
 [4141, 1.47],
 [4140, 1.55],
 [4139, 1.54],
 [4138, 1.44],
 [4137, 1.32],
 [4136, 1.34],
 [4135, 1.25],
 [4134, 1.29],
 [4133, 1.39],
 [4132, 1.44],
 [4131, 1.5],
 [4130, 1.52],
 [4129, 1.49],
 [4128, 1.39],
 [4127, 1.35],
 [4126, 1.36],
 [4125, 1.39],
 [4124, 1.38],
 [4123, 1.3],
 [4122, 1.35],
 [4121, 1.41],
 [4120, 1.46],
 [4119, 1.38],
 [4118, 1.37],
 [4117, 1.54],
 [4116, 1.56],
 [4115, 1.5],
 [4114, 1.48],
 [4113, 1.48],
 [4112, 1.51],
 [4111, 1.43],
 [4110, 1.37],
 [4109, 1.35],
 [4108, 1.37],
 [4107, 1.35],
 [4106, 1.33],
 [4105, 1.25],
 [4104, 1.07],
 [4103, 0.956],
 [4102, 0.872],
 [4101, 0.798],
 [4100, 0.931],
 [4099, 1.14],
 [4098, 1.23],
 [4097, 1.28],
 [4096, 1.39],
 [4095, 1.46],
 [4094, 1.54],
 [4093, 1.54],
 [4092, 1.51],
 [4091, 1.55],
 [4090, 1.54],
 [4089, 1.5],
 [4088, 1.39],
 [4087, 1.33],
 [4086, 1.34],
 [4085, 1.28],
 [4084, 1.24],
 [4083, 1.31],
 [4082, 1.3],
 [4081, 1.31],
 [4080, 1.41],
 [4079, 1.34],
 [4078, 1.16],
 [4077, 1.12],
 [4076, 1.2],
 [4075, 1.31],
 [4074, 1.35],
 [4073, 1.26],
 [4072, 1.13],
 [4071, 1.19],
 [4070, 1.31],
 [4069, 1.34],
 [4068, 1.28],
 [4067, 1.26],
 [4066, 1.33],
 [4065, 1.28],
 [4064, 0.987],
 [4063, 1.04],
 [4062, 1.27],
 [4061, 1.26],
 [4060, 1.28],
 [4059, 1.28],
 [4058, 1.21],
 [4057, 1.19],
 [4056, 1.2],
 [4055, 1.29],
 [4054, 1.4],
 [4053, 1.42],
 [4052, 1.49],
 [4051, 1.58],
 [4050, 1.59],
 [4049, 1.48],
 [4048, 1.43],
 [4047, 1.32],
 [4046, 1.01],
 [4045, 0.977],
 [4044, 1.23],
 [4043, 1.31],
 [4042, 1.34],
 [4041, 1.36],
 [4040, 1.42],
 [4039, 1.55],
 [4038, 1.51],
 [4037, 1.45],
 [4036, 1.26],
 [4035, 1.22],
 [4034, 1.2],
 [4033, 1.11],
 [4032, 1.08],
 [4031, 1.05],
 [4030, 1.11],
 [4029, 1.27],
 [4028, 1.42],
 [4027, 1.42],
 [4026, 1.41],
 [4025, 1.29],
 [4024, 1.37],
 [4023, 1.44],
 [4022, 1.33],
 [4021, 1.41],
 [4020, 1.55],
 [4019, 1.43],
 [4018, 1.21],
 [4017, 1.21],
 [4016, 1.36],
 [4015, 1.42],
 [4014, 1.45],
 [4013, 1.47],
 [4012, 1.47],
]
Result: 4045 angstroms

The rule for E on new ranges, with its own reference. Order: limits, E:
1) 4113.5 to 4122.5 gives 4122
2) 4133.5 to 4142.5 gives 4135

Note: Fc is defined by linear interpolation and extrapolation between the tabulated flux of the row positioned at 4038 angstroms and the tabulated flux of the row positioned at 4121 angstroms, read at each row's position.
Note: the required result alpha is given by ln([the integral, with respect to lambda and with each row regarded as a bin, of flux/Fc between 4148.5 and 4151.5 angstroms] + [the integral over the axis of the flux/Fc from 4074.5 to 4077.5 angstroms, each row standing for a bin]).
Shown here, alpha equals 1.7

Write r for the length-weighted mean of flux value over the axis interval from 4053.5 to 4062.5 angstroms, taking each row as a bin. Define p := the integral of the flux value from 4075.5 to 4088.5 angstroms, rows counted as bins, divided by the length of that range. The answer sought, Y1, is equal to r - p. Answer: -0.02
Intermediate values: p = 1.29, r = 1.26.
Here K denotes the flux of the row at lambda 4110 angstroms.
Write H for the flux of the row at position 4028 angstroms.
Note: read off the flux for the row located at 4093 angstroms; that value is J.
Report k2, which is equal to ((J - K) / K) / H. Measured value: 0.1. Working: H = 1.42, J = 1.54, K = 1.37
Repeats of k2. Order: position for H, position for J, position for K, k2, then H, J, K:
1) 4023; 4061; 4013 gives -0.1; 1.44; 1.26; 1.47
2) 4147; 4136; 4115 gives -0.1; 1.38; 1.34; 1.5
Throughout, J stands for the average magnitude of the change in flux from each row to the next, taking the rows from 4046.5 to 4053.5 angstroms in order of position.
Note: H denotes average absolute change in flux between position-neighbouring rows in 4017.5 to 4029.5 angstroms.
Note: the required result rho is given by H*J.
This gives 0.0073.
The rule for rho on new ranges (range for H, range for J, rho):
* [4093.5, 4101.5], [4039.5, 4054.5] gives 0.0094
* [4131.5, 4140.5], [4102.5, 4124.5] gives 0.0039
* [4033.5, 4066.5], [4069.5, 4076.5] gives 0.0077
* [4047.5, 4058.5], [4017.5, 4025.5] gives 0.0068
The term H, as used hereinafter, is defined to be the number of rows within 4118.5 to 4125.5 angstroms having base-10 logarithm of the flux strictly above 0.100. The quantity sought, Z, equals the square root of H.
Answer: 2.6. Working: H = 7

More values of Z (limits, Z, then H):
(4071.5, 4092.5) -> 4.0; 16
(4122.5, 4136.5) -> 3.6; 13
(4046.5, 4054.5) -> 2.8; 8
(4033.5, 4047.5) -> 3.0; 9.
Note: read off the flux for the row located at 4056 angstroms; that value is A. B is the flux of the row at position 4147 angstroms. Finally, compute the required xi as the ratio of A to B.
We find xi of 0.87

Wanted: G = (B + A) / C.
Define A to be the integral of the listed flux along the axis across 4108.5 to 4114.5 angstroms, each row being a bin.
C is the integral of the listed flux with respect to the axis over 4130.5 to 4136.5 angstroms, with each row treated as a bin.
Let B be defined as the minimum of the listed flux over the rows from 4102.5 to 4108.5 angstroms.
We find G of 1.17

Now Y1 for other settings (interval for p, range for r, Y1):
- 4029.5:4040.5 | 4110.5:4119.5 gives 0.20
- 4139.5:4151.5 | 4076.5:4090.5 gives 0.01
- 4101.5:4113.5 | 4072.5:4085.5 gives 0.00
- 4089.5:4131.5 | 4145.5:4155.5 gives 0.00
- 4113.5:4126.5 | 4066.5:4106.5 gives -0.15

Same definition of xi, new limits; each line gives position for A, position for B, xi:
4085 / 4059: 1.00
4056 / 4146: 0.93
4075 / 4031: 1.25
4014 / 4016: 1.07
